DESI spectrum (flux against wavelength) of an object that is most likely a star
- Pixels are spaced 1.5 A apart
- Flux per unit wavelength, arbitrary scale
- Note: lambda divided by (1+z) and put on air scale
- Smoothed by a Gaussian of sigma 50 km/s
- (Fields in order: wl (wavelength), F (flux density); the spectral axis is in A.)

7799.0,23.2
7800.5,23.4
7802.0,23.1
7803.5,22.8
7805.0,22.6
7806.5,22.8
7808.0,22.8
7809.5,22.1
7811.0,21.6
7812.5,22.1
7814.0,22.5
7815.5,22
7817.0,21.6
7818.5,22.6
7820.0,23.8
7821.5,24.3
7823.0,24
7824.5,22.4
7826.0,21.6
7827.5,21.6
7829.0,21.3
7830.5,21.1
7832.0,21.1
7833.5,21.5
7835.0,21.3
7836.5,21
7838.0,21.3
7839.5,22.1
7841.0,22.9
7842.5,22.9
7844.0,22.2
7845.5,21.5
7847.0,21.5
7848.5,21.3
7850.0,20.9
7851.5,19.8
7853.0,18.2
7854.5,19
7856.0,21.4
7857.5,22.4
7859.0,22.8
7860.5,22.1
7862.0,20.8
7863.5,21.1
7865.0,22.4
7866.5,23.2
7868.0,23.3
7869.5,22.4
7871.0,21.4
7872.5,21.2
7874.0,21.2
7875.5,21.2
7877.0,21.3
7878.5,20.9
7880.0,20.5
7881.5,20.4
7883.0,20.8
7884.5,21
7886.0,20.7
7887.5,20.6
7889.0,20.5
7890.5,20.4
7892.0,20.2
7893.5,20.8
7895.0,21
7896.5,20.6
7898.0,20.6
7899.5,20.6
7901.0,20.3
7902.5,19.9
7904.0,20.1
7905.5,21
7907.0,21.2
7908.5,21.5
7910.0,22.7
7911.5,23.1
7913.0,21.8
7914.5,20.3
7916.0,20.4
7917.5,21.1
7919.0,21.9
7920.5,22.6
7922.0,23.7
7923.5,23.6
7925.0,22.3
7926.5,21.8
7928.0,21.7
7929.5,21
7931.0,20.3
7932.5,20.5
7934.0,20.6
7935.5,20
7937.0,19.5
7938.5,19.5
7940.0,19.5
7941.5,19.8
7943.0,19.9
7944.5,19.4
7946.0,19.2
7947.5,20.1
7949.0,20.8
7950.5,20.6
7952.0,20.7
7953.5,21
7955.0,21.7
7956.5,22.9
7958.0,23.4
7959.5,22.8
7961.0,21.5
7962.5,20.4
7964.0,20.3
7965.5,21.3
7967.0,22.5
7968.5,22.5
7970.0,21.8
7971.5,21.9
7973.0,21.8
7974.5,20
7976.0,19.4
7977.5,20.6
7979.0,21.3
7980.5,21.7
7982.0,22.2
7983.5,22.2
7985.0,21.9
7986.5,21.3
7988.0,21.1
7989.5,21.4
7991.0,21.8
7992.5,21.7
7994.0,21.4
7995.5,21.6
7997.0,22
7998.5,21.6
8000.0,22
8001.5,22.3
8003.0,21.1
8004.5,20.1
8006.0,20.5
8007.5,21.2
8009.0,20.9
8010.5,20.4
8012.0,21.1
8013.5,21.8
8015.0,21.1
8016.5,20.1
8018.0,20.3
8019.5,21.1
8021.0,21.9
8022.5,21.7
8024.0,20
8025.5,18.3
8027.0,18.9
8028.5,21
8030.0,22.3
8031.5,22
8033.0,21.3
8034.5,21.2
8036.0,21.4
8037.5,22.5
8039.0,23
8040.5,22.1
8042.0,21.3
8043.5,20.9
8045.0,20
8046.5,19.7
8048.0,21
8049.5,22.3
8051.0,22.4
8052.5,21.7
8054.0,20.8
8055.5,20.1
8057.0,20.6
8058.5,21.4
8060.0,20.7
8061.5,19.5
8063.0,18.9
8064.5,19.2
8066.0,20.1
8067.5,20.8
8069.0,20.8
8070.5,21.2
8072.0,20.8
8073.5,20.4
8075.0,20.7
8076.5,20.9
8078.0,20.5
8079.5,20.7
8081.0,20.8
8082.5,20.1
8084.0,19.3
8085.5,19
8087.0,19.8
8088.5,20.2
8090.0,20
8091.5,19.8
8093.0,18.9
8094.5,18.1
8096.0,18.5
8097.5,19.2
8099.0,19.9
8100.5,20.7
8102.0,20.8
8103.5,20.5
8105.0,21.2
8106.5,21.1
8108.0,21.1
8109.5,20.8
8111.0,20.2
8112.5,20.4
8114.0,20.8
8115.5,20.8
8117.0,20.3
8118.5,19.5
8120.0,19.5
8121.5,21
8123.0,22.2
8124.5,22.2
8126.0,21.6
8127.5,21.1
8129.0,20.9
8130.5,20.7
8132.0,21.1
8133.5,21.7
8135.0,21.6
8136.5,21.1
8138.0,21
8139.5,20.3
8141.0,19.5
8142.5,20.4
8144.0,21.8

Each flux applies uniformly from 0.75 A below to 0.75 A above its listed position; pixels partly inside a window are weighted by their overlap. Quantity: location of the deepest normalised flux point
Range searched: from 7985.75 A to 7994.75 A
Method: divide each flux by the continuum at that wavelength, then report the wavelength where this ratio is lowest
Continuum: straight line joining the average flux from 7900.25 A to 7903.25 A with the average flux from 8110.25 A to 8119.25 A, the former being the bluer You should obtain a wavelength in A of 7988.0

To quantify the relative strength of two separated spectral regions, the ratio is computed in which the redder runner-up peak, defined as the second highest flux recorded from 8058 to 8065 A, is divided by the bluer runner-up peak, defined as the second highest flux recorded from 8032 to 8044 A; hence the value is 0.92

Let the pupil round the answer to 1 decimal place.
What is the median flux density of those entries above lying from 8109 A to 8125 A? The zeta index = 20.8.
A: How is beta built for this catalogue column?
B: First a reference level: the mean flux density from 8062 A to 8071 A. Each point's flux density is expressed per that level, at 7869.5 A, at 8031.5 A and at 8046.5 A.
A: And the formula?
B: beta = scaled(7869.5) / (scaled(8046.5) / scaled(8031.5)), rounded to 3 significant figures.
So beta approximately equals 1.24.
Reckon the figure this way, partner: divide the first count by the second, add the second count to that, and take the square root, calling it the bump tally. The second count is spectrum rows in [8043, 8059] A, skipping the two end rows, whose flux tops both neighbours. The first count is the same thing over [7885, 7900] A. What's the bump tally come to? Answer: 1.41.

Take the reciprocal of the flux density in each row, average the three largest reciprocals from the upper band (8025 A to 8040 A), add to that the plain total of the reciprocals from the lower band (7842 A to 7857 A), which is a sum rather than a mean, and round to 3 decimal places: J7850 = 0.533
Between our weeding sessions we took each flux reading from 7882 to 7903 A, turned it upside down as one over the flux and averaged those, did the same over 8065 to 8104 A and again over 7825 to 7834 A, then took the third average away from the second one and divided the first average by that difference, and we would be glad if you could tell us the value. 16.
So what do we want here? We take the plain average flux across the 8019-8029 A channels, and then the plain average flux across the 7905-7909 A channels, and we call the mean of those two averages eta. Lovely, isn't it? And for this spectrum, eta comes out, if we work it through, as 20.8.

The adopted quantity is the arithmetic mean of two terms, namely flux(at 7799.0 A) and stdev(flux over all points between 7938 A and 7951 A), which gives 11.9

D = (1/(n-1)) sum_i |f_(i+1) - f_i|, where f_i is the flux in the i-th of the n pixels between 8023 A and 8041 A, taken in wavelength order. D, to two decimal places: 0.86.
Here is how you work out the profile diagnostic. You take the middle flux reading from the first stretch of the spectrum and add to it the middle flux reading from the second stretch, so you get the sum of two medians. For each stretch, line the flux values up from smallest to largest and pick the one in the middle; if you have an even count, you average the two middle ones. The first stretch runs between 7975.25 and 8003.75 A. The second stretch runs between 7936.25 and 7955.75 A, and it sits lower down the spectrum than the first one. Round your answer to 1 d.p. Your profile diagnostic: 41.5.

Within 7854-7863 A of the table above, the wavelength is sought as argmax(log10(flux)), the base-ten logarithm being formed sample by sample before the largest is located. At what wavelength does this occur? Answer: 7859.0 A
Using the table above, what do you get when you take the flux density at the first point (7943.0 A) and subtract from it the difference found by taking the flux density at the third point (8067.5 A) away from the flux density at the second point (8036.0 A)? 19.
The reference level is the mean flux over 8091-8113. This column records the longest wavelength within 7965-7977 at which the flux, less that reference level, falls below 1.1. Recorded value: 7976.0 A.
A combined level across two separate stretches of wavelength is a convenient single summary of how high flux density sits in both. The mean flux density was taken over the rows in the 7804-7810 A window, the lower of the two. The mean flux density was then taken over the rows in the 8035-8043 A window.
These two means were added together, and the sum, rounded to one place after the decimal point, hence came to 44.6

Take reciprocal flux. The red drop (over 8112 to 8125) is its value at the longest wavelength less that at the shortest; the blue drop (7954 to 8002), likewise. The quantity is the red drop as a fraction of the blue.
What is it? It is 3.2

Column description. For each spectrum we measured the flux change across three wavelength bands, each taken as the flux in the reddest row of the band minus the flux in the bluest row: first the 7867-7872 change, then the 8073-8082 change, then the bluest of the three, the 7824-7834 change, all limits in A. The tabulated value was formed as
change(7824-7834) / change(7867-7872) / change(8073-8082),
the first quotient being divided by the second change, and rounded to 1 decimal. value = 1.2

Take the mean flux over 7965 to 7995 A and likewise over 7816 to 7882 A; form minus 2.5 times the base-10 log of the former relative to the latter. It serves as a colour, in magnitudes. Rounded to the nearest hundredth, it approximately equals 0.01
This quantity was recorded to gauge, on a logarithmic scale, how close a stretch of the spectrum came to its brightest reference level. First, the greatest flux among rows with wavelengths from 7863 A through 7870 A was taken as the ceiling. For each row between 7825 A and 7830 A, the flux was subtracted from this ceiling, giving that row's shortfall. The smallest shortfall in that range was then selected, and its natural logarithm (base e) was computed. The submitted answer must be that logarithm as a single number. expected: 0.5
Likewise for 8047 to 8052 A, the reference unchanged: -0.1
